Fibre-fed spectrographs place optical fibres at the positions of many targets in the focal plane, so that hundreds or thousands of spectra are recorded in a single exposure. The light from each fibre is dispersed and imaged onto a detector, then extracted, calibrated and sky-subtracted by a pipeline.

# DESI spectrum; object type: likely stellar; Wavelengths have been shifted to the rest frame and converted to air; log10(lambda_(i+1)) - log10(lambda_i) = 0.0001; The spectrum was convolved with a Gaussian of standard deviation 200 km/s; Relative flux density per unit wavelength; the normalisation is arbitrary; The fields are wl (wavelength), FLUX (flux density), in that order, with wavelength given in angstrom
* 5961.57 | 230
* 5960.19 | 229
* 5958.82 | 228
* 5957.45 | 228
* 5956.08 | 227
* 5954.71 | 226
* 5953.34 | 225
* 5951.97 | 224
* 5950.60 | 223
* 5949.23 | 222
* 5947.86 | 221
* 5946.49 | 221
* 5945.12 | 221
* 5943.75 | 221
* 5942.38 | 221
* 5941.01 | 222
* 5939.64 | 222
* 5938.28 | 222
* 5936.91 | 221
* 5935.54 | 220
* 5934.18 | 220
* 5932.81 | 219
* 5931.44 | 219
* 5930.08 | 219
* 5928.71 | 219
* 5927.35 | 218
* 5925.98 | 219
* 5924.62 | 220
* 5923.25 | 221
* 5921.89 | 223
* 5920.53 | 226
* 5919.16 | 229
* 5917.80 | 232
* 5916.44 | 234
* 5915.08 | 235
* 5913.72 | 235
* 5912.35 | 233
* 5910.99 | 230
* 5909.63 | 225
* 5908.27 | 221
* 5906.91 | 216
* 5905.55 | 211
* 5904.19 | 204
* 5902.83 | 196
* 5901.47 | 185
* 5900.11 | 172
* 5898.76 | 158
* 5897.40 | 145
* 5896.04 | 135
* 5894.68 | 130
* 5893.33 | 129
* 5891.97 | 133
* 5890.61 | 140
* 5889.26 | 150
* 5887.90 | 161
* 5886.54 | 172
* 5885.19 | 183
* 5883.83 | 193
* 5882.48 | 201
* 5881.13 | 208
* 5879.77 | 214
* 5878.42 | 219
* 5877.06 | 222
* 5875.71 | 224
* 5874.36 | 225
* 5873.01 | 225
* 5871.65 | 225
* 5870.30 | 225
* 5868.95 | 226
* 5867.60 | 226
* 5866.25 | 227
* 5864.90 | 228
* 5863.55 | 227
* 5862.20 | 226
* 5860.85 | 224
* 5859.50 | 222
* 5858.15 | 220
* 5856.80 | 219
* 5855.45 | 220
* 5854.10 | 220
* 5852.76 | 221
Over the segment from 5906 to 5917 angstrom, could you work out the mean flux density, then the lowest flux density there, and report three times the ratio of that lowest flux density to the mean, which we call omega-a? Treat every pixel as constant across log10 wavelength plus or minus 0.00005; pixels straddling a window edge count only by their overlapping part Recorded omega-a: 2.8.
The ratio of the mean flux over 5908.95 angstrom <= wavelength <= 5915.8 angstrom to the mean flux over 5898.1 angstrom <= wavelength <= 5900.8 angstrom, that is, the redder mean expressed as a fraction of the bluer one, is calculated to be 1.40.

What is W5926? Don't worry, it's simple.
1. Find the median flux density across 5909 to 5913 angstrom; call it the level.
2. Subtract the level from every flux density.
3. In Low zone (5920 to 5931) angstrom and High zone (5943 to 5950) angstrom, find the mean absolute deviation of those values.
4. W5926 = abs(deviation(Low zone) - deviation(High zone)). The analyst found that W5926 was 1.7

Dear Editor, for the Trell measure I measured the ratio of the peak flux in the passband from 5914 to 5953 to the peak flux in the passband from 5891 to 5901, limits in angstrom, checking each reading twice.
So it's 1.37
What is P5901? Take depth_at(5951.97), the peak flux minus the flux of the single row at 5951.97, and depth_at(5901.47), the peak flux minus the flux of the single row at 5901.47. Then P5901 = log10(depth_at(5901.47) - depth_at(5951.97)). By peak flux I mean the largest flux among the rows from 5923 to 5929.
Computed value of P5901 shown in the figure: 1.6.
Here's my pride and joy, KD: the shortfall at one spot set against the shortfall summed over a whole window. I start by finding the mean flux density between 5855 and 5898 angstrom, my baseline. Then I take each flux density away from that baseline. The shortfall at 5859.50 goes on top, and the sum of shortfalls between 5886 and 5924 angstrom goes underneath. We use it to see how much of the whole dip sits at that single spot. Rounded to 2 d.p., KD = -0.16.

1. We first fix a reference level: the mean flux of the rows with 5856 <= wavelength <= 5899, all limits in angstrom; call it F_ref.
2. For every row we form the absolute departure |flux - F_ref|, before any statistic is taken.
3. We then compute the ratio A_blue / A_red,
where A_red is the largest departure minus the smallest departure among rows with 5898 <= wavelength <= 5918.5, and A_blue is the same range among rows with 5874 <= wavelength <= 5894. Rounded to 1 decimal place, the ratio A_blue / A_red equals 1.6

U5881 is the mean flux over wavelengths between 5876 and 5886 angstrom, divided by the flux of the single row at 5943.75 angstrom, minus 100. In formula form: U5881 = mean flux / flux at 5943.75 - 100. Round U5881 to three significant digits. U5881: -99.1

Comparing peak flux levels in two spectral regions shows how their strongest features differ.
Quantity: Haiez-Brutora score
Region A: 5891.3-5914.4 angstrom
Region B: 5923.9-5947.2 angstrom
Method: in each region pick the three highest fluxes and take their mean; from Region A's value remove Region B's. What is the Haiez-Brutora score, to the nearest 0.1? 10.7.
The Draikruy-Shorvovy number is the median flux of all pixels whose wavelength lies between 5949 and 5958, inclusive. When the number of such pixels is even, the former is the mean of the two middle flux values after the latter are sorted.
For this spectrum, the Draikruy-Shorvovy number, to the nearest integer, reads 225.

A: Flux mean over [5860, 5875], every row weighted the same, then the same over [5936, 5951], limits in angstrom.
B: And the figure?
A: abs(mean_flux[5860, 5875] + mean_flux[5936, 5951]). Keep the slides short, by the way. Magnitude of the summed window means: 447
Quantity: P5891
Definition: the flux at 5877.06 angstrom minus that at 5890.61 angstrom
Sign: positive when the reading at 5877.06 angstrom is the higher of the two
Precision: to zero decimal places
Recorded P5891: 82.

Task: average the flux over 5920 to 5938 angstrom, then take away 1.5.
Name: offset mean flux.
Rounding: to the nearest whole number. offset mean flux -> 219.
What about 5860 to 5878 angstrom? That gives 224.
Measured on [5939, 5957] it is 221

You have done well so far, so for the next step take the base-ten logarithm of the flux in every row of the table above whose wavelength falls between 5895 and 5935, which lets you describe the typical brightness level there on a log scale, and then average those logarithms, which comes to 2.32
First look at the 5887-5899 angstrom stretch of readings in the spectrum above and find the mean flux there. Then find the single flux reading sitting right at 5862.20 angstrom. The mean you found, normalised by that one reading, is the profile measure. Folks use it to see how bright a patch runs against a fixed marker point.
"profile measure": 0.63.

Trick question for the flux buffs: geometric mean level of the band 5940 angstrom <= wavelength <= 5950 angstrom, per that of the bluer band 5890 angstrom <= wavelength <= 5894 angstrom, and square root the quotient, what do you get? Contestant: 1.3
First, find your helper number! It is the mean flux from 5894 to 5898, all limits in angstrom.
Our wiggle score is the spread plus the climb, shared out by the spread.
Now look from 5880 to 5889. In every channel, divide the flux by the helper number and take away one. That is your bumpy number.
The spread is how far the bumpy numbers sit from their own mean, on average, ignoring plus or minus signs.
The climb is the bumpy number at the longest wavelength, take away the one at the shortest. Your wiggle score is -2.3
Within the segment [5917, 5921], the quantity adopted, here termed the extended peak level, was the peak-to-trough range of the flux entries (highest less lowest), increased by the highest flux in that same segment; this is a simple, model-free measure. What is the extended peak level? 238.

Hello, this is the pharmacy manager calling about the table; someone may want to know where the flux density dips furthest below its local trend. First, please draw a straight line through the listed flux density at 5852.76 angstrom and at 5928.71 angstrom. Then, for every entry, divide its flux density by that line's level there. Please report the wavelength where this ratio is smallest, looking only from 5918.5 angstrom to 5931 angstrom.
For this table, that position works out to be 5927.35 angstrom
